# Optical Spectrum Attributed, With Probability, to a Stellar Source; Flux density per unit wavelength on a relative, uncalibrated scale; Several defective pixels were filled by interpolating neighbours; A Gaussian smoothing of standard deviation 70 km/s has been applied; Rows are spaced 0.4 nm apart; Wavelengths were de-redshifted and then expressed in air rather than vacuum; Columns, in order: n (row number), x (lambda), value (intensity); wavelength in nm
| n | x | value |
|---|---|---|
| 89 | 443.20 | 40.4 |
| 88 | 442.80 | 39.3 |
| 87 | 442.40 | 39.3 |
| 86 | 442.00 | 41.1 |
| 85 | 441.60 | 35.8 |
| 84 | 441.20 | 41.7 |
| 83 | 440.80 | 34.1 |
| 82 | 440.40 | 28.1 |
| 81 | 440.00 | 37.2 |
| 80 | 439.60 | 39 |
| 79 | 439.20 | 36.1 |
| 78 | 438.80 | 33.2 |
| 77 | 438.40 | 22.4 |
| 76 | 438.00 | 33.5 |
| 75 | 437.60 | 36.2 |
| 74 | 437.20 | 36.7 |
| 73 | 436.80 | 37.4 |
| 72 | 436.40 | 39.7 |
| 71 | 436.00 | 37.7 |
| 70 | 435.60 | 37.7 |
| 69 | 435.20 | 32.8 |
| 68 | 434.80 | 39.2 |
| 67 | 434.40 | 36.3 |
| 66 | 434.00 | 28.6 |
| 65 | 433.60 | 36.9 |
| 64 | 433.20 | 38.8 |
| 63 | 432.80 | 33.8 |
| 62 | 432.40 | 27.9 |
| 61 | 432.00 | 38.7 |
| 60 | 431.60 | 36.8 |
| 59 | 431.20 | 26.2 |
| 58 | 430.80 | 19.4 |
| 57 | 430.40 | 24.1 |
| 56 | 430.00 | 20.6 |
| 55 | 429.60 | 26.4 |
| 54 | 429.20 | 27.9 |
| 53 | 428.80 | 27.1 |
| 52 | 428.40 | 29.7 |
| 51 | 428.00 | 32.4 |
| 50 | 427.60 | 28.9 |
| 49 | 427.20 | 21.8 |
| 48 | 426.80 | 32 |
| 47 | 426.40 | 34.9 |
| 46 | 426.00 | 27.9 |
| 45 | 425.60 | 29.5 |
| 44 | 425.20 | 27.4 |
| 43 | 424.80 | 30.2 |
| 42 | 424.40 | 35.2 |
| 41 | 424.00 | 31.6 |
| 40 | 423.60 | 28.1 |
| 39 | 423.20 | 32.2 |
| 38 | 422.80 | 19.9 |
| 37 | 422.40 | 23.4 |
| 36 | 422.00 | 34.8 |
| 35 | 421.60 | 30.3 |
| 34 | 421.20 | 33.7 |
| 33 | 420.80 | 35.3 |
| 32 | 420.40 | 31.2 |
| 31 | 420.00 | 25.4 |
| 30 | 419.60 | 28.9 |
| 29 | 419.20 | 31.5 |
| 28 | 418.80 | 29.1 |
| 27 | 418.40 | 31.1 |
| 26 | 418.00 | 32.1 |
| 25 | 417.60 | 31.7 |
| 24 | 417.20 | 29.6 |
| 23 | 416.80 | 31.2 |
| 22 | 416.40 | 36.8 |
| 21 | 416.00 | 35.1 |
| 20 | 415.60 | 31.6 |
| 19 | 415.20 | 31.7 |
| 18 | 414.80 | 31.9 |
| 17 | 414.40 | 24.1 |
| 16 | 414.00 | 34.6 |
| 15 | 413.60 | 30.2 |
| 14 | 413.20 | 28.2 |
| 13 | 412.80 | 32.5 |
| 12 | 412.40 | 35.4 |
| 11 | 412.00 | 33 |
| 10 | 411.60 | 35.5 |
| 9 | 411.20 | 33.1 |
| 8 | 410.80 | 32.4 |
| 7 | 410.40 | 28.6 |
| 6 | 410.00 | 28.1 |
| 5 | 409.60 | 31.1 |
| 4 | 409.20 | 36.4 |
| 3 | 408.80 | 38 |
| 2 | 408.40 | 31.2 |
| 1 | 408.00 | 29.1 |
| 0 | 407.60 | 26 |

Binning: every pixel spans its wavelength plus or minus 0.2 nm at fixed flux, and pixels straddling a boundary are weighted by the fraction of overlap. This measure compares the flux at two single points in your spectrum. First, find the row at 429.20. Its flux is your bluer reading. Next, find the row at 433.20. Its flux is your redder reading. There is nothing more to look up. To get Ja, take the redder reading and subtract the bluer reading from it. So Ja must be 11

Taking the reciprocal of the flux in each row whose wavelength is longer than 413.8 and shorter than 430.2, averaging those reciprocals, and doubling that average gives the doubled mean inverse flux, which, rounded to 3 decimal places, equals 0.068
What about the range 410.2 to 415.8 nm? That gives 0.064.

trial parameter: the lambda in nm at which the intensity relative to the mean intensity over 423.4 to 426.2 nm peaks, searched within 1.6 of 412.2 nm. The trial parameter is 411.60 nm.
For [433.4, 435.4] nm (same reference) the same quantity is 434.80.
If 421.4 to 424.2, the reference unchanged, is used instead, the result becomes 422.00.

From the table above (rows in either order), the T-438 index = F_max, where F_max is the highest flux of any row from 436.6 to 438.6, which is 37.4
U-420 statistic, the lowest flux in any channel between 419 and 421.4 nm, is 25.4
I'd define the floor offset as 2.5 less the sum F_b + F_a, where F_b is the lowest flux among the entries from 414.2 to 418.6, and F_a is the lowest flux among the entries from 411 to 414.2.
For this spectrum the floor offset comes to -49.8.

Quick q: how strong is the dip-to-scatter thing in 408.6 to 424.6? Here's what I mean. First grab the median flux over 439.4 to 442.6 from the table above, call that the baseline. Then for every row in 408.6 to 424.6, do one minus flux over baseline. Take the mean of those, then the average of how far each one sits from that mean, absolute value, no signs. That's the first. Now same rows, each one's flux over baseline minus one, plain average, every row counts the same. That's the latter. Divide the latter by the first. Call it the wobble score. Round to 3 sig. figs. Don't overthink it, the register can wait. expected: -2.46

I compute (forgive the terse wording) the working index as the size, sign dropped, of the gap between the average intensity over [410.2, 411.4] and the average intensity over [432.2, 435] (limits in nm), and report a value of 3.1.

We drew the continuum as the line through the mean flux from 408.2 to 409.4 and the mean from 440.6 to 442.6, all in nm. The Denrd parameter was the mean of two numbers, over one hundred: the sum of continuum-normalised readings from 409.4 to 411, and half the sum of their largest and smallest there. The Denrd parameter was 0.0213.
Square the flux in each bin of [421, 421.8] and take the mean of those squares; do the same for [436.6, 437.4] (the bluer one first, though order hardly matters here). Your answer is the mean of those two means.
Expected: 1200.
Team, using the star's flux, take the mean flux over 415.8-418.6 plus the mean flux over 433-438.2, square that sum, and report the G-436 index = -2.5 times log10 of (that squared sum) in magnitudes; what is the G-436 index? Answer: -9.19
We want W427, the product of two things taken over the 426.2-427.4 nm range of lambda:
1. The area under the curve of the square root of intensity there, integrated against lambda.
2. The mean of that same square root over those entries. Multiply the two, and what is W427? 35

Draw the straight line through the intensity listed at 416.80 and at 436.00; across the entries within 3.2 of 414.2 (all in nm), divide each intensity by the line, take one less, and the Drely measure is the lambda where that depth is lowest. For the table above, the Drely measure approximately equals 414.40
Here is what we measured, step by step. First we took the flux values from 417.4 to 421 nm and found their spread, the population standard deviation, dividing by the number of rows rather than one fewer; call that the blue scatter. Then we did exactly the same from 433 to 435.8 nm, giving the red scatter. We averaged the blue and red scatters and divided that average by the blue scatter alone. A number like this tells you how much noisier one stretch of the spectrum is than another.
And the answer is 1.2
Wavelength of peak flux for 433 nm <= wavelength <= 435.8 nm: 434.80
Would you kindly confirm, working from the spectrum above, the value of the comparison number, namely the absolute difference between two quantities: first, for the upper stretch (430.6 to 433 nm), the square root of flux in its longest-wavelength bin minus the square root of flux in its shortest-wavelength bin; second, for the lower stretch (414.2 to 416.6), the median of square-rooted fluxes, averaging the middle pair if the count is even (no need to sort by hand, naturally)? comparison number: 4.23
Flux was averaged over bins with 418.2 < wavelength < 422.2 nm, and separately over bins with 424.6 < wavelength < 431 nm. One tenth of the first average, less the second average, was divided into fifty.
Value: -2.05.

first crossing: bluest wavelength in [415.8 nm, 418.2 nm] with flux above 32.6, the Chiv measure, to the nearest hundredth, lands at 416.00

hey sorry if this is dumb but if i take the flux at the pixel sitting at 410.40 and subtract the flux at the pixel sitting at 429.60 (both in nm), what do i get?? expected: 2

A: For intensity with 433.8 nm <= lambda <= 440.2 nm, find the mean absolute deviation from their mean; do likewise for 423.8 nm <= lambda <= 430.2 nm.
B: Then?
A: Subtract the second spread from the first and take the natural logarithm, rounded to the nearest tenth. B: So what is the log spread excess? -1.4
